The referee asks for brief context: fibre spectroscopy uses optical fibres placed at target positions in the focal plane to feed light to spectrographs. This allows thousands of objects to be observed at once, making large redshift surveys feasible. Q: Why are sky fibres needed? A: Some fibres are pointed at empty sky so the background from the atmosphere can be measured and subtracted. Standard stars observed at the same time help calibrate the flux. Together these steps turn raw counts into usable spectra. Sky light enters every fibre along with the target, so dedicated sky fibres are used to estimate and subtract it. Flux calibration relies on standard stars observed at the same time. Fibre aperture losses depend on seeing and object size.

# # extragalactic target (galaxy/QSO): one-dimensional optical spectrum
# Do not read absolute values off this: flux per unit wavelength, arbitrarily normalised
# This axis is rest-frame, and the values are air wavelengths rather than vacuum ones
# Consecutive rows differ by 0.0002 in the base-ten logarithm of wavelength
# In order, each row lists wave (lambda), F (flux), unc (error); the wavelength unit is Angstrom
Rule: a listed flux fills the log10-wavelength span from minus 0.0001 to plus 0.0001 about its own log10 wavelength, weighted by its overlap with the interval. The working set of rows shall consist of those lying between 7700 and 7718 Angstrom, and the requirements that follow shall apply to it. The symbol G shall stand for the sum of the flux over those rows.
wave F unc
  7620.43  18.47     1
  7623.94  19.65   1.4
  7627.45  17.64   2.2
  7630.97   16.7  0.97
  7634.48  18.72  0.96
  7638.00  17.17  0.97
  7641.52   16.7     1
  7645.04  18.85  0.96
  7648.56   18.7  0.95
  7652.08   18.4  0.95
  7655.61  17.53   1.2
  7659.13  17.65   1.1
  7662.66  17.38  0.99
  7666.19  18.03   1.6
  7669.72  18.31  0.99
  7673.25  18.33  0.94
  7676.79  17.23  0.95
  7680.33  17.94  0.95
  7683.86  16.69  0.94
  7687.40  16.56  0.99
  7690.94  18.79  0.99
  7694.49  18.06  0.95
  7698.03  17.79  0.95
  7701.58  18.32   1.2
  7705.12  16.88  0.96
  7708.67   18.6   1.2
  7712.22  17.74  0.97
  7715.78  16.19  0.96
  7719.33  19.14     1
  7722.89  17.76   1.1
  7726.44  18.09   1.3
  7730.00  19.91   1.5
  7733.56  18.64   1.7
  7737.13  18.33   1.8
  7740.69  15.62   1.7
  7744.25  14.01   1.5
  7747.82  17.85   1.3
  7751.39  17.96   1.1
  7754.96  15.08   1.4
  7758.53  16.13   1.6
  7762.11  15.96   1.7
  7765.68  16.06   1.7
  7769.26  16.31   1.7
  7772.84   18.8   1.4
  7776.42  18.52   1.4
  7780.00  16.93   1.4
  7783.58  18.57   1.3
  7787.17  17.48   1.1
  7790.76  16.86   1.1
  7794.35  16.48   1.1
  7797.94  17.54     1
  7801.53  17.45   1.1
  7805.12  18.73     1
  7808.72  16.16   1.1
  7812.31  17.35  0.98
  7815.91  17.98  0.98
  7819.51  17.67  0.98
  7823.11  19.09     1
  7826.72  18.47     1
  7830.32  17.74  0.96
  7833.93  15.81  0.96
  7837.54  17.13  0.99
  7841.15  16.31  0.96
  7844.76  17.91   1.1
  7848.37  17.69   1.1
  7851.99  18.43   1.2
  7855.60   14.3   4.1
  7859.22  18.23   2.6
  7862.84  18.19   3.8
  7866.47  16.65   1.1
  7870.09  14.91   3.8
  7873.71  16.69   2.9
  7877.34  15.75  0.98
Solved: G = 88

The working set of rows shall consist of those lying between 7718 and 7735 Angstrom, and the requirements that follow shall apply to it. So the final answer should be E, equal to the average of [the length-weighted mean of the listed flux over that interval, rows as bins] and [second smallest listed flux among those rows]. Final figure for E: 18.4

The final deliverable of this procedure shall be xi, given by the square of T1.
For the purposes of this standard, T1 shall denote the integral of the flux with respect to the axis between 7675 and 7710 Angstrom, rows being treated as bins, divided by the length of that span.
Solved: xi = 312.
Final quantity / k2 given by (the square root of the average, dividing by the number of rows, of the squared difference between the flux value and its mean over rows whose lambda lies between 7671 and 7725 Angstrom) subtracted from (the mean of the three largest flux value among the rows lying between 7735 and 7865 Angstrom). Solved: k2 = 18.0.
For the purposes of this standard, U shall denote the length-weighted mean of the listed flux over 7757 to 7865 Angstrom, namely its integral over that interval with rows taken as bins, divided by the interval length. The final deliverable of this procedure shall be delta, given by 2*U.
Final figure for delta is 34.7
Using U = 17.3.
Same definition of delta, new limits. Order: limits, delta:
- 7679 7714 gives 35.5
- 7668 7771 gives 34.8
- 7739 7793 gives 33.6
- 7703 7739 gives 36.3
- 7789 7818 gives 34.7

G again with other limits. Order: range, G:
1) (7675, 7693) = 87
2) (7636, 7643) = 34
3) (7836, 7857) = 102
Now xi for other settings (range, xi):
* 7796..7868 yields 304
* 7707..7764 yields 300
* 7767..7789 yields 314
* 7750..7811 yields 293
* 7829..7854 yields 298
